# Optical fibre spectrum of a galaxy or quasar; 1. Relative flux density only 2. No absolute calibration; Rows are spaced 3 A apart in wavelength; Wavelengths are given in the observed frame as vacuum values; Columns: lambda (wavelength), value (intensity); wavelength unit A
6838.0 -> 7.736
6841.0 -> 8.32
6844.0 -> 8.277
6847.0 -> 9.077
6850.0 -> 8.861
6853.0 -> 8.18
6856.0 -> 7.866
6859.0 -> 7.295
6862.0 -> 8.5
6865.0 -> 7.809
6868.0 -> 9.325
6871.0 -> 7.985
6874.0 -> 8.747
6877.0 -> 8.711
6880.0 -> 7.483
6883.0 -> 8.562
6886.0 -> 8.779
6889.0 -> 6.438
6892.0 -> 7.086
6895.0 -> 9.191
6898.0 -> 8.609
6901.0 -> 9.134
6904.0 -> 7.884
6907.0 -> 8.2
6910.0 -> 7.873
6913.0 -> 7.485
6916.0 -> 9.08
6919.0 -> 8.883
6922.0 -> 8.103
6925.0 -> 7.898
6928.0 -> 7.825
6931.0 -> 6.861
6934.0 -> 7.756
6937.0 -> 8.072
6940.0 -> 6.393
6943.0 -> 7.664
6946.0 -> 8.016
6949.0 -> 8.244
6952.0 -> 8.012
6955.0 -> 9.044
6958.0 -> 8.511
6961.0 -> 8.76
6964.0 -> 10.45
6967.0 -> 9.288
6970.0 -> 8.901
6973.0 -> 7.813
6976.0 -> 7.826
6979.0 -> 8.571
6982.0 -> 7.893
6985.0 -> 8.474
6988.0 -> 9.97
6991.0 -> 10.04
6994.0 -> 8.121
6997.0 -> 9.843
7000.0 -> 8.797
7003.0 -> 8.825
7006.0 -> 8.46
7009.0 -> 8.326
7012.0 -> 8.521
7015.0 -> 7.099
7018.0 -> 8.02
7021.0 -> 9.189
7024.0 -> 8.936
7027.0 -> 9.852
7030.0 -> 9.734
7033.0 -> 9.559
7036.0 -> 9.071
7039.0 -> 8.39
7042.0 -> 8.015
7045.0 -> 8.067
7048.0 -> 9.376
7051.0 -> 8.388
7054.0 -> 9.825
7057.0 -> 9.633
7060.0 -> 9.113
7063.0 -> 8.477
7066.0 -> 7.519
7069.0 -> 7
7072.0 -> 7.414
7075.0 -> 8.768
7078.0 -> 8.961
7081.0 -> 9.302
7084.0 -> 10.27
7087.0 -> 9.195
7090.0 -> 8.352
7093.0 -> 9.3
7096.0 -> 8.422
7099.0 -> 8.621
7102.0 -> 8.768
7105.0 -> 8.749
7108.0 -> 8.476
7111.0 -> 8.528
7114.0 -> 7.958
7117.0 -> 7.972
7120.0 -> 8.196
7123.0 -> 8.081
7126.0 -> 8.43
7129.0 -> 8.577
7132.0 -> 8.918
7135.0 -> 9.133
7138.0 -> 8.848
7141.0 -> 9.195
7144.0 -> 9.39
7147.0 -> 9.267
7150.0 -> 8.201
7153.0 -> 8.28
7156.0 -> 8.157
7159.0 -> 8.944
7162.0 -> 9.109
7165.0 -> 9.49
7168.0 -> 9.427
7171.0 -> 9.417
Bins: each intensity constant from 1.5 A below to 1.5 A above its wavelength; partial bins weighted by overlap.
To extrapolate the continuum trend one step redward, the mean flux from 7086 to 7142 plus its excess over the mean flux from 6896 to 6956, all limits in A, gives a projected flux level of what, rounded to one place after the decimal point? 9.2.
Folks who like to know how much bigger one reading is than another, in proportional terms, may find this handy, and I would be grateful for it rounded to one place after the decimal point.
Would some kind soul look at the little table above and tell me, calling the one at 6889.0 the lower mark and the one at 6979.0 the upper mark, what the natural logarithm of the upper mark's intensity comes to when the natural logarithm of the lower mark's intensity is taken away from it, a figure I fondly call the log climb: 0.3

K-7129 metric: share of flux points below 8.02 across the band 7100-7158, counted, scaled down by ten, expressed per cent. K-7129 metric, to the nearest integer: 20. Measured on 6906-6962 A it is 100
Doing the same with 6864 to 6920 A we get 80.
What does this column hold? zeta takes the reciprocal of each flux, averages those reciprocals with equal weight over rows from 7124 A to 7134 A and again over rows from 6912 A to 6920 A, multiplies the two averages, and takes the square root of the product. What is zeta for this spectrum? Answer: 0.117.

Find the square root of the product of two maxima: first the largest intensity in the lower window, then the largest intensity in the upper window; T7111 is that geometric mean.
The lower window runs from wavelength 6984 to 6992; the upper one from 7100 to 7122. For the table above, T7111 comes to 9.4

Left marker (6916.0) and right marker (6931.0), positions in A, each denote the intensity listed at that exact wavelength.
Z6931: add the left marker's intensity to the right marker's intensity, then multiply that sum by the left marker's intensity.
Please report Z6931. 145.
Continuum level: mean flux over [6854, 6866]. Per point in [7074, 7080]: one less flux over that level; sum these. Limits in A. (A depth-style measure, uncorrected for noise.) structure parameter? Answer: -0.25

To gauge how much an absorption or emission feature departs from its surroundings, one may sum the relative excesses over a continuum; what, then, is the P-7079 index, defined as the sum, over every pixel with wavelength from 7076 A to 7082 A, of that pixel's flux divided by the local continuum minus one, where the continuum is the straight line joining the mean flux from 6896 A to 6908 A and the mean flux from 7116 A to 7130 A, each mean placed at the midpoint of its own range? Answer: 0.2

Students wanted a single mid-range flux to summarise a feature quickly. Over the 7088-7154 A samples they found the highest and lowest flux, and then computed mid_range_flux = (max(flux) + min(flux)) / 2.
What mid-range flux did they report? 8.67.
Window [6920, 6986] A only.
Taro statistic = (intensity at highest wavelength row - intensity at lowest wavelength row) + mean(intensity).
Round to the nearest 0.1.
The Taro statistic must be 8.6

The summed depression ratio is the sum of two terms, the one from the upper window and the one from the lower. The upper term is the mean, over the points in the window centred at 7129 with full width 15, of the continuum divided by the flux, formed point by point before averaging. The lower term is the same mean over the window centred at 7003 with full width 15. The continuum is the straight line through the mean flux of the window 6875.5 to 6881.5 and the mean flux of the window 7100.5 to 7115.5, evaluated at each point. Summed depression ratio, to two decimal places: 1.93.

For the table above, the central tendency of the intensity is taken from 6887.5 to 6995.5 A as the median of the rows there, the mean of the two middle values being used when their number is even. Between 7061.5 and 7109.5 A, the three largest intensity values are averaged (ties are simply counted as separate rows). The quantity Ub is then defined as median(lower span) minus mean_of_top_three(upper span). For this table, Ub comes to -1.51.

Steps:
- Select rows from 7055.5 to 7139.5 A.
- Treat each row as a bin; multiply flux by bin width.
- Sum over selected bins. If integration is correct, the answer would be 723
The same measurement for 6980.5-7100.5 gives 1053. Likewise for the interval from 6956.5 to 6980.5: 210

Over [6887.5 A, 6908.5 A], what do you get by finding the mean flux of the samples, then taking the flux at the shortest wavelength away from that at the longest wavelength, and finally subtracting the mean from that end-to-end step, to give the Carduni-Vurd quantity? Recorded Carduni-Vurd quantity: -6.3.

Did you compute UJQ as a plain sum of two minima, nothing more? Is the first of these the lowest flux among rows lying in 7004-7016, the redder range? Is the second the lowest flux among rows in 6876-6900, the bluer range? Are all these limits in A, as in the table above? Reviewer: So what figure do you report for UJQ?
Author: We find 13.5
